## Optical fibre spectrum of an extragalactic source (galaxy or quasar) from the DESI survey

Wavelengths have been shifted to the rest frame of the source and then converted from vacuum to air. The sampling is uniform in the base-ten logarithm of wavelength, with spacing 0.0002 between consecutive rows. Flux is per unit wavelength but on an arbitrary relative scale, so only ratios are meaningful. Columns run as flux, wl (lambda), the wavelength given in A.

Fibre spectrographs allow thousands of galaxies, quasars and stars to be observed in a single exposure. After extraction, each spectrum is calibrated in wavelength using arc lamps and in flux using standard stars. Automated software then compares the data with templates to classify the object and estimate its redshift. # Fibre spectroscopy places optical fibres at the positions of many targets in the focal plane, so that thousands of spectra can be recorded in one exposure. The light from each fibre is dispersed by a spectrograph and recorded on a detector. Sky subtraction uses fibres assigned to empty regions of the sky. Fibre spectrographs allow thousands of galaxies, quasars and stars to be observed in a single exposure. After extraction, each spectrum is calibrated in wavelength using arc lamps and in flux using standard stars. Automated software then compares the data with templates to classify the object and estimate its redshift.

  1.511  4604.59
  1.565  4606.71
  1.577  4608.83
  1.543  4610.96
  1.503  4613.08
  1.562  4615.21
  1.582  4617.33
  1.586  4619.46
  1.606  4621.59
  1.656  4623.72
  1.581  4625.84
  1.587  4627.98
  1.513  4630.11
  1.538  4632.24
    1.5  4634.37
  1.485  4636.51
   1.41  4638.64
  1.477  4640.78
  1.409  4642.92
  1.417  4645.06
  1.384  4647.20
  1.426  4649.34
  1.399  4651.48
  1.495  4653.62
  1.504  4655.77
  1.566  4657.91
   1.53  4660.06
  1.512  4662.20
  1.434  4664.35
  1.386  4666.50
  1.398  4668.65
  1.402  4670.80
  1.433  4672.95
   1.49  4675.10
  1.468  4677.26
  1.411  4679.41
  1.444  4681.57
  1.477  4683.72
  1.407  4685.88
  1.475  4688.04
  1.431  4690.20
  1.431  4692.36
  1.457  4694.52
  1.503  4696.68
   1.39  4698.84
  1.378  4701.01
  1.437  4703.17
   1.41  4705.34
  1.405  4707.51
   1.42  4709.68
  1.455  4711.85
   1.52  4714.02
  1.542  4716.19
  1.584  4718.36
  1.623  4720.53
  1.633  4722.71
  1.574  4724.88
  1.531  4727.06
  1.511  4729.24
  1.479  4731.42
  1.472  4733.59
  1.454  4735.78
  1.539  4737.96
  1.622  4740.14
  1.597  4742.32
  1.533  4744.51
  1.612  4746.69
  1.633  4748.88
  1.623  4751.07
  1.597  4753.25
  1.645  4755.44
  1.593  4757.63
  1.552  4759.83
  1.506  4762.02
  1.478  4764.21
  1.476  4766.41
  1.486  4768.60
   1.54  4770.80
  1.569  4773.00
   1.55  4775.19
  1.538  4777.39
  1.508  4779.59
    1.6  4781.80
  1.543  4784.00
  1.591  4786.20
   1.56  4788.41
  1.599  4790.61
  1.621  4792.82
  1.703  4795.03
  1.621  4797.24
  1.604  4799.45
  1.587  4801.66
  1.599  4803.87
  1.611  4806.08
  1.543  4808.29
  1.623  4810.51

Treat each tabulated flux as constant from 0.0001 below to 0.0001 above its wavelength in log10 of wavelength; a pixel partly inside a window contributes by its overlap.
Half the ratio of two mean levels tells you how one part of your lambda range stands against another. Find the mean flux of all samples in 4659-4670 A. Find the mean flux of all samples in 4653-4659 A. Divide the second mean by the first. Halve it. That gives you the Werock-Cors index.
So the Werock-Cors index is 0.52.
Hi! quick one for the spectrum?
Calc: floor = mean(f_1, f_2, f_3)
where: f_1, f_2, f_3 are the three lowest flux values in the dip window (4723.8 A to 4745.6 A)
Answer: 1.47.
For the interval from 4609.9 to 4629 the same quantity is 1.54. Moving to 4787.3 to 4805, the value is 1.58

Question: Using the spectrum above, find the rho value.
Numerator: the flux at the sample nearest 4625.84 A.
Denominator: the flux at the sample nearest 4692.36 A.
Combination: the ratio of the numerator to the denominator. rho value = 1.10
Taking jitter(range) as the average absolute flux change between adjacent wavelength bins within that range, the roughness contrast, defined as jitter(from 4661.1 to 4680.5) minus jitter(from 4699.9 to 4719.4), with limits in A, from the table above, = 0.005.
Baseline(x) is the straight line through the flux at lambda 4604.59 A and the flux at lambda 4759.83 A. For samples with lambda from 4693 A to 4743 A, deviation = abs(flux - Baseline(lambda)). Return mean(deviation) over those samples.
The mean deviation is 0.07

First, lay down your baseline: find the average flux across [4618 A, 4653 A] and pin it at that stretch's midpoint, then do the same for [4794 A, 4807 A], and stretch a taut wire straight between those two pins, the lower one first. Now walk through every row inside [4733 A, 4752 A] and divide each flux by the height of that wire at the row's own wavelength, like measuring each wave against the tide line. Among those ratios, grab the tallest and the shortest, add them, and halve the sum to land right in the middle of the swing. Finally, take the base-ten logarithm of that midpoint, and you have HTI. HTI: -0.010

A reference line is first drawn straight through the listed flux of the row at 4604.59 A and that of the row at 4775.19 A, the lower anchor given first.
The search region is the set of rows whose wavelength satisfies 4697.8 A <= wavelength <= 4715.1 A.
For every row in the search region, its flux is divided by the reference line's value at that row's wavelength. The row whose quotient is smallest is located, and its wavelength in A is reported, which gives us 4701.01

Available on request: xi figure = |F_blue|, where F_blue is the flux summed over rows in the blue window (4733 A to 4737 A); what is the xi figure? 2.93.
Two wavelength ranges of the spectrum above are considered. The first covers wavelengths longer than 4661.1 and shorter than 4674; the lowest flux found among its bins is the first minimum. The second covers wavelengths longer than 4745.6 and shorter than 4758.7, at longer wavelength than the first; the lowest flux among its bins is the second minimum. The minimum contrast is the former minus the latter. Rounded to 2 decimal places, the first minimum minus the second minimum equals -0.21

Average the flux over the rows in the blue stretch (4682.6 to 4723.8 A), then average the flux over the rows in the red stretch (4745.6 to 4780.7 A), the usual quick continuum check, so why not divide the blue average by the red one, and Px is 0.946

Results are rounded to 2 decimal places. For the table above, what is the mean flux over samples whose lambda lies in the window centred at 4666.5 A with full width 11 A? 1.43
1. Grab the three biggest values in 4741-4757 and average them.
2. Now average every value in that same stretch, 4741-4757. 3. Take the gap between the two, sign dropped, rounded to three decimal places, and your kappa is 0.028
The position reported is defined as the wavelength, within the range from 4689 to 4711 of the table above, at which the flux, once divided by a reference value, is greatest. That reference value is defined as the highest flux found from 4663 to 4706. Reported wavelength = 4696.68 A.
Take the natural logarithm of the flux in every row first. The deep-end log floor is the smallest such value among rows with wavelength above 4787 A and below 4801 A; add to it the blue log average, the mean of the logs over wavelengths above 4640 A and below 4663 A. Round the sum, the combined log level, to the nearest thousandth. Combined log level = 0.826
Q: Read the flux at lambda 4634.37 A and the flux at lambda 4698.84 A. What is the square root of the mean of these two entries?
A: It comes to 1.20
